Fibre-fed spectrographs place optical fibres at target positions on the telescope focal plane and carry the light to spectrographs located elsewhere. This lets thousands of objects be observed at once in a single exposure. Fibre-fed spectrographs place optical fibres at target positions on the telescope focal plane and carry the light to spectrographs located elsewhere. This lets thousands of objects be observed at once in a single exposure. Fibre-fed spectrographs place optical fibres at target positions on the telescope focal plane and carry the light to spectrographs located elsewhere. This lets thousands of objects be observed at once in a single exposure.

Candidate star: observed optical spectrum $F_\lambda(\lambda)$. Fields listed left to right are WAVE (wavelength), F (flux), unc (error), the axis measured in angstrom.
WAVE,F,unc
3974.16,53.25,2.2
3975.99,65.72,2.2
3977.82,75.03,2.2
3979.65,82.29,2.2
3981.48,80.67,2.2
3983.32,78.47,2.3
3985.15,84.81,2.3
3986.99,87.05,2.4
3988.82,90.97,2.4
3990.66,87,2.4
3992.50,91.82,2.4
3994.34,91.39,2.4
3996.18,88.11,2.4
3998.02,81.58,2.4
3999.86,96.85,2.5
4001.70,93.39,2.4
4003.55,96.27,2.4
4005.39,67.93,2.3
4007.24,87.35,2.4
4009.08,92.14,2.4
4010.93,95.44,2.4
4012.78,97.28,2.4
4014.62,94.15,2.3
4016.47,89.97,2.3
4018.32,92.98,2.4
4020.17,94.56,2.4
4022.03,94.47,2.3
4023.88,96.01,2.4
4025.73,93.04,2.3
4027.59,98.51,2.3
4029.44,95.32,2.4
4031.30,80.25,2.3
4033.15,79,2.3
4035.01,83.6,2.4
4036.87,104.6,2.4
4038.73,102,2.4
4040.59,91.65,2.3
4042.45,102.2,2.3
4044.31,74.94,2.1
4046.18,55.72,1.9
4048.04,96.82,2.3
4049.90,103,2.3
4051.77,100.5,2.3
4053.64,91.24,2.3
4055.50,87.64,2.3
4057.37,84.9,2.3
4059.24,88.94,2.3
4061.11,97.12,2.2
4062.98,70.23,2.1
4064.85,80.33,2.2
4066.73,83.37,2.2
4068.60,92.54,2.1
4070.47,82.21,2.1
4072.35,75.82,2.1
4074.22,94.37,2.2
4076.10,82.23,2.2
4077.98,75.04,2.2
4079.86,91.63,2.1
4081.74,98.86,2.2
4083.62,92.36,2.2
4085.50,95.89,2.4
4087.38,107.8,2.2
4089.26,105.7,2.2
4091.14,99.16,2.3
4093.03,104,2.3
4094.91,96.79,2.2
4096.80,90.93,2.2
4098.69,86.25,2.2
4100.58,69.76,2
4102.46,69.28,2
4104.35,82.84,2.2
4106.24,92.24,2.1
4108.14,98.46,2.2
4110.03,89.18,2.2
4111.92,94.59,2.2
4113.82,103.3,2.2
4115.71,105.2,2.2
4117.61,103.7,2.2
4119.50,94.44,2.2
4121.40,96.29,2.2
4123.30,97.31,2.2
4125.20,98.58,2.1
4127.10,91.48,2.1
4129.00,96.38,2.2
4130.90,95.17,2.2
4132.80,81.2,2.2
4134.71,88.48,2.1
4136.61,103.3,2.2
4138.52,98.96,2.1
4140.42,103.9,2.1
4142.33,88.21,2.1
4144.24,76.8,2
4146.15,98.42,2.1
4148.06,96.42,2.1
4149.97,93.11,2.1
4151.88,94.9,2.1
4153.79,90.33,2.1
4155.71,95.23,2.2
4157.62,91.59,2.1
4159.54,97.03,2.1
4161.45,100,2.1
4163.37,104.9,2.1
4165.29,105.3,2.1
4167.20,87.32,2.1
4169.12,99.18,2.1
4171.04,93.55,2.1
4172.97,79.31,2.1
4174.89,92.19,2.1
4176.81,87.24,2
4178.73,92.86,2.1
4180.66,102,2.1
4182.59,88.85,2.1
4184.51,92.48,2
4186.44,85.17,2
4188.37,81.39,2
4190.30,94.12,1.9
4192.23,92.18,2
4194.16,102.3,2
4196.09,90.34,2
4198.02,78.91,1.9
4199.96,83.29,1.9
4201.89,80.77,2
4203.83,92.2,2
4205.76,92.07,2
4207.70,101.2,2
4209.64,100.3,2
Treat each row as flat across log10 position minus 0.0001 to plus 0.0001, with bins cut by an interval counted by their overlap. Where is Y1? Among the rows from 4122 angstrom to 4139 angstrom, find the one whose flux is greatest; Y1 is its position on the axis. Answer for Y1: 4136.61 angstrom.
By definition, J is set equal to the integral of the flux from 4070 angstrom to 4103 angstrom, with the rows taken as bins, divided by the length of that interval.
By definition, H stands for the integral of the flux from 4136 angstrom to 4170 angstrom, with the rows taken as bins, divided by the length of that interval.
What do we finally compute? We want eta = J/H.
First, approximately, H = 95.8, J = 90.3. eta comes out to 0.94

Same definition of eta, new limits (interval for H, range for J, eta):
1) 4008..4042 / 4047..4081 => 0.94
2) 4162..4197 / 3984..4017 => 0.96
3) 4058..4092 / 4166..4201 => 1.01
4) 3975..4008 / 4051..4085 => 1.03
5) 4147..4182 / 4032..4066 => 0.94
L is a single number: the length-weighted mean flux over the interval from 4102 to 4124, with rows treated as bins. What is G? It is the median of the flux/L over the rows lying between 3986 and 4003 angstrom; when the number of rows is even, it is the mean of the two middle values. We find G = 0.964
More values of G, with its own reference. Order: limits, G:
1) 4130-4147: 1.008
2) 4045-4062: 0.967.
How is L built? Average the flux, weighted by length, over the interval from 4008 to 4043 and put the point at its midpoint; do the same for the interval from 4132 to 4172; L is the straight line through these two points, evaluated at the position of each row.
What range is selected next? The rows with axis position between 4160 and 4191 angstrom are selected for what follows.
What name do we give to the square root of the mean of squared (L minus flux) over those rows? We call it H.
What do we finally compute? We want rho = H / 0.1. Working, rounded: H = 8.0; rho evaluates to 80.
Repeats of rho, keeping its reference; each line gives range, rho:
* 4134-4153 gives 77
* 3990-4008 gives 95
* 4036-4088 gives 125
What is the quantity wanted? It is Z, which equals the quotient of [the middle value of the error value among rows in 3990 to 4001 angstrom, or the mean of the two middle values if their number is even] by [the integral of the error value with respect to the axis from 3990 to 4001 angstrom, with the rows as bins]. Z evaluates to 0.090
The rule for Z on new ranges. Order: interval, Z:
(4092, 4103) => 0.093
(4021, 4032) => 0.090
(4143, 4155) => 0.084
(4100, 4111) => 0.092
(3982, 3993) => 0.093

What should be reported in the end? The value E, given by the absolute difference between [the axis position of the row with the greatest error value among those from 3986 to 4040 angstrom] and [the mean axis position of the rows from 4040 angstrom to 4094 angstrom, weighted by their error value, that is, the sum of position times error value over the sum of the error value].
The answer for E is 66.9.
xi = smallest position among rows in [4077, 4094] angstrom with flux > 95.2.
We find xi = 4081.74 angstrom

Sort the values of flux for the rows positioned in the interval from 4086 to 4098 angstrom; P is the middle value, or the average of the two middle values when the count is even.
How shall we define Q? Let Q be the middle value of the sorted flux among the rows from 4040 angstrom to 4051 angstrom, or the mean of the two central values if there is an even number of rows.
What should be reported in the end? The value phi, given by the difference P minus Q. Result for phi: 7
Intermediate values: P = 102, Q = 94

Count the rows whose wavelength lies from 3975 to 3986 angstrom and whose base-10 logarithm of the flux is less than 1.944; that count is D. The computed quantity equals 6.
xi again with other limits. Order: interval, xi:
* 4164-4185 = 4165.29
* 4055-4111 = 4061.11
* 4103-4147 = 4108.14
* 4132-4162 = 4136.61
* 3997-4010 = 3999.86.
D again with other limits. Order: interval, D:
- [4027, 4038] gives 3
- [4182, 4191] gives 2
